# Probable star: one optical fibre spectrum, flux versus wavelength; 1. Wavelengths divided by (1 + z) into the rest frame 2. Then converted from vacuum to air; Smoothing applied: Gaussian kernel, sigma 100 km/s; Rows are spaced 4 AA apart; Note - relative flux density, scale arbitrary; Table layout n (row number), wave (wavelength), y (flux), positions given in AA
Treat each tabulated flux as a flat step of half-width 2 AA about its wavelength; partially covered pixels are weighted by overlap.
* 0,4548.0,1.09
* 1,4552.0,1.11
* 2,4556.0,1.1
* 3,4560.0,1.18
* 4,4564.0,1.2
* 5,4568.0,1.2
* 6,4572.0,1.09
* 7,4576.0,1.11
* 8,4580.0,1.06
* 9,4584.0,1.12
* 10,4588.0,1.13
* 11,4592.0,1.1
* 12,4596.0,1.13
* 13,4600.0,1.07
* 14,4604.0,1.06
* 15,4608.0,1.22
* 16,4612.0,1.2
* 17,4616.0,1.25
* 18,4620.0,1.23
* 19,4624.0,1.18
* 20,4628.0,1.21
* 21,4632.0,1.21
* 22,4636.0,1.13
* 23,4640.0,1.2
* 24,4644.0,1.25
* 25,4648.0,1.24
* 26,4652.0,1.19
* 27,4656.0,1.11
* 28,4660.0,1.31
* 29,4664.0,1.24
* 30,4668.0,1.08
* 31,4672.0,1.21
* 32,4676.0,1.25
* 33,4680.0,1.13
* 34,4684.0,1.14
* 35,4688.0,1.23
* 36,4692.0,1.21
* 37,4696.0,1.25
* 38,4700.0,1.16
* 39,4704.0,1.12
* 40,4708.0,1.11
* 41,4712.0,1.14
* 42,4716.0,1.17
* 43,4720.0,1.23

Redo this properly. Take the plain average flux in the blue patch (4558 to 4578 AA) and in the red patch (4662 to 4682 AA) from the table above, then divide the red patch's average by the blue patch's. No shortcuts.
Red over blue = 1.02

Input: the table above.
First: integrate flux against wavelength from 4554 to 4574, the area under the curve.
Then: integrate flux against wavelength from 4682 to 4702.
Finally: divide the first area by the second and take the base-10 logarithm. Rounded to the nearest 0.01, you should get -0.02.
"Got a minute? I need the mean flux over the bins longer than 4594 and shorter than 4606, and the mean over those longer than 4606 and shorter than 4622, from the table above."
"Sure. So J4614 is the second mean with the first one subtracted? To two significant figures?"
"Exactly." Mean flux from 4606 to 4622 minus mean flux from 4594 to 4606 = 0.14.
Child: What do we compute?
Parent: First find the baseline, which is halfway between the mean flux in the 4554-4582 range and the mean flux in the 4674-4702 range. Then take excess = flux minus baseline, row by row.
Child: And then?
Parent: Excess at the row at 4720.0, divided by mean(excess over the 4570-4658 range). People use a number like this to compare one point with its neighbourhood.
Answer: -10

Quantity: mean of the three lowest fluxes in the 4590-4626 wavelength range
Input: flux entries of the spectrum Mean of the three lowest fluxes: 1.08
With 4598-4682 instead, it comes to 1.07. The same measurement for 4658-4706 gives 1.11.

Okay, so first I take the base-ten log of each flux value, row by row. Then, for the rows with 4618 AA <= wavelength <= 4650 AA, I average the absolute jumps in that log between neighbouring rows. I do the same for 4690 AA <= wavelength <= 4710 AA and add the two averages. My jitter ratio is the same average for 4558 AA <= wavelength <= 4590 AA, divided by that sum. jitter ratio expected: 0.47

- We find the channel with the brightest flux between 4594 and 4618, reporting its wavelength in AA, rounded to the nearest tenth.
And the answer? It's 4616.0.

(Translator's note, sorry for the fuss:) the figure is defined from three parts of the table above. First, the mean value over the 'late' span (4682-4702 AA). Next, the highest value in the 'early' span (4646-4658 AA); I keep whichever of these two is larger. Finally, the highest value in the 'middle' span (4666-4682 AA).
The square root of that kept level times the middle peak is 1.24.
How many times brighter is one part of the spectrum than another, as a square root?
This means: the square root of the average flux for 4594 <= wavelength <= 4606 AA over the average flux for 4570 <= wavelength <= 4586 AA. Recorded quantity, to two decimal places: 1.00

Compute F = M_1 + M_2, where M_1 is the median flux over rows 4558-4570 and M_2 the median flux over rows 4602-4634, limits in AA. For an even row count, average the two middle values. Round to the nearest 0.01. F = 2.41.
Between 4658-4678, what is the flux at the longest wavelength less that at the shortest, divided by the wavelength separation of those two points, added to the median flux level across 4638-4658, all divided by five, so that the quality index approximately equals 0.239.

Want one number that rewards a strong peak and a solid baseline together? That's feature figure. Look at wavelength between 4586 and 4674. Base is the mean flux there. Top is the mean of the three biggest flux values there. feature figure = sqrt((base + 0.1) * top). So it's 1.275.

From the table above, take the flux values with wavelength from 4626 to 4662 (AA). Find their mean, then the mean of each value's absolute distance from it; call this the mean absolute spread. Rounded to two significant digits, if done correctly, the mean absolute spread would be 0.043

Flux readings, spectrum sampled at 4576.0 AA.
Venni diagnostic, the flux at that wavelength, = 1.11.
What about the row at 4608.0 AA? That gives 1.22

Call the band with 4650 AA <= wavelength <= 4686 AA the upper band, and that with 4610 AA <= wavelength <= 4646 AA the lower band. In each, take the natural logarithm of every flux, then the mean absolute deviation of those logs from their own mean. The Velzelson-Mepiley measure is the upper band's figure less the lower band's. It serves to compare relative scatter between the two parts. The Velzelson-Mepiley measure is 0.031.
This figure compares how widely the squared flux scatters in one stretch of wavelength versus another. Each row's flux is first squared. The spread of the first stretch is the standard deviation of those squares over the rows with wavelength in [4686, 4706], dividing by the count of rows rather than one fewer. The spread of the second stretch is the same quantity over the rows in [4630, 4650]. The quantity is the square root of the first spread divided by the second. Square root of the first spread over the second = 1.06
